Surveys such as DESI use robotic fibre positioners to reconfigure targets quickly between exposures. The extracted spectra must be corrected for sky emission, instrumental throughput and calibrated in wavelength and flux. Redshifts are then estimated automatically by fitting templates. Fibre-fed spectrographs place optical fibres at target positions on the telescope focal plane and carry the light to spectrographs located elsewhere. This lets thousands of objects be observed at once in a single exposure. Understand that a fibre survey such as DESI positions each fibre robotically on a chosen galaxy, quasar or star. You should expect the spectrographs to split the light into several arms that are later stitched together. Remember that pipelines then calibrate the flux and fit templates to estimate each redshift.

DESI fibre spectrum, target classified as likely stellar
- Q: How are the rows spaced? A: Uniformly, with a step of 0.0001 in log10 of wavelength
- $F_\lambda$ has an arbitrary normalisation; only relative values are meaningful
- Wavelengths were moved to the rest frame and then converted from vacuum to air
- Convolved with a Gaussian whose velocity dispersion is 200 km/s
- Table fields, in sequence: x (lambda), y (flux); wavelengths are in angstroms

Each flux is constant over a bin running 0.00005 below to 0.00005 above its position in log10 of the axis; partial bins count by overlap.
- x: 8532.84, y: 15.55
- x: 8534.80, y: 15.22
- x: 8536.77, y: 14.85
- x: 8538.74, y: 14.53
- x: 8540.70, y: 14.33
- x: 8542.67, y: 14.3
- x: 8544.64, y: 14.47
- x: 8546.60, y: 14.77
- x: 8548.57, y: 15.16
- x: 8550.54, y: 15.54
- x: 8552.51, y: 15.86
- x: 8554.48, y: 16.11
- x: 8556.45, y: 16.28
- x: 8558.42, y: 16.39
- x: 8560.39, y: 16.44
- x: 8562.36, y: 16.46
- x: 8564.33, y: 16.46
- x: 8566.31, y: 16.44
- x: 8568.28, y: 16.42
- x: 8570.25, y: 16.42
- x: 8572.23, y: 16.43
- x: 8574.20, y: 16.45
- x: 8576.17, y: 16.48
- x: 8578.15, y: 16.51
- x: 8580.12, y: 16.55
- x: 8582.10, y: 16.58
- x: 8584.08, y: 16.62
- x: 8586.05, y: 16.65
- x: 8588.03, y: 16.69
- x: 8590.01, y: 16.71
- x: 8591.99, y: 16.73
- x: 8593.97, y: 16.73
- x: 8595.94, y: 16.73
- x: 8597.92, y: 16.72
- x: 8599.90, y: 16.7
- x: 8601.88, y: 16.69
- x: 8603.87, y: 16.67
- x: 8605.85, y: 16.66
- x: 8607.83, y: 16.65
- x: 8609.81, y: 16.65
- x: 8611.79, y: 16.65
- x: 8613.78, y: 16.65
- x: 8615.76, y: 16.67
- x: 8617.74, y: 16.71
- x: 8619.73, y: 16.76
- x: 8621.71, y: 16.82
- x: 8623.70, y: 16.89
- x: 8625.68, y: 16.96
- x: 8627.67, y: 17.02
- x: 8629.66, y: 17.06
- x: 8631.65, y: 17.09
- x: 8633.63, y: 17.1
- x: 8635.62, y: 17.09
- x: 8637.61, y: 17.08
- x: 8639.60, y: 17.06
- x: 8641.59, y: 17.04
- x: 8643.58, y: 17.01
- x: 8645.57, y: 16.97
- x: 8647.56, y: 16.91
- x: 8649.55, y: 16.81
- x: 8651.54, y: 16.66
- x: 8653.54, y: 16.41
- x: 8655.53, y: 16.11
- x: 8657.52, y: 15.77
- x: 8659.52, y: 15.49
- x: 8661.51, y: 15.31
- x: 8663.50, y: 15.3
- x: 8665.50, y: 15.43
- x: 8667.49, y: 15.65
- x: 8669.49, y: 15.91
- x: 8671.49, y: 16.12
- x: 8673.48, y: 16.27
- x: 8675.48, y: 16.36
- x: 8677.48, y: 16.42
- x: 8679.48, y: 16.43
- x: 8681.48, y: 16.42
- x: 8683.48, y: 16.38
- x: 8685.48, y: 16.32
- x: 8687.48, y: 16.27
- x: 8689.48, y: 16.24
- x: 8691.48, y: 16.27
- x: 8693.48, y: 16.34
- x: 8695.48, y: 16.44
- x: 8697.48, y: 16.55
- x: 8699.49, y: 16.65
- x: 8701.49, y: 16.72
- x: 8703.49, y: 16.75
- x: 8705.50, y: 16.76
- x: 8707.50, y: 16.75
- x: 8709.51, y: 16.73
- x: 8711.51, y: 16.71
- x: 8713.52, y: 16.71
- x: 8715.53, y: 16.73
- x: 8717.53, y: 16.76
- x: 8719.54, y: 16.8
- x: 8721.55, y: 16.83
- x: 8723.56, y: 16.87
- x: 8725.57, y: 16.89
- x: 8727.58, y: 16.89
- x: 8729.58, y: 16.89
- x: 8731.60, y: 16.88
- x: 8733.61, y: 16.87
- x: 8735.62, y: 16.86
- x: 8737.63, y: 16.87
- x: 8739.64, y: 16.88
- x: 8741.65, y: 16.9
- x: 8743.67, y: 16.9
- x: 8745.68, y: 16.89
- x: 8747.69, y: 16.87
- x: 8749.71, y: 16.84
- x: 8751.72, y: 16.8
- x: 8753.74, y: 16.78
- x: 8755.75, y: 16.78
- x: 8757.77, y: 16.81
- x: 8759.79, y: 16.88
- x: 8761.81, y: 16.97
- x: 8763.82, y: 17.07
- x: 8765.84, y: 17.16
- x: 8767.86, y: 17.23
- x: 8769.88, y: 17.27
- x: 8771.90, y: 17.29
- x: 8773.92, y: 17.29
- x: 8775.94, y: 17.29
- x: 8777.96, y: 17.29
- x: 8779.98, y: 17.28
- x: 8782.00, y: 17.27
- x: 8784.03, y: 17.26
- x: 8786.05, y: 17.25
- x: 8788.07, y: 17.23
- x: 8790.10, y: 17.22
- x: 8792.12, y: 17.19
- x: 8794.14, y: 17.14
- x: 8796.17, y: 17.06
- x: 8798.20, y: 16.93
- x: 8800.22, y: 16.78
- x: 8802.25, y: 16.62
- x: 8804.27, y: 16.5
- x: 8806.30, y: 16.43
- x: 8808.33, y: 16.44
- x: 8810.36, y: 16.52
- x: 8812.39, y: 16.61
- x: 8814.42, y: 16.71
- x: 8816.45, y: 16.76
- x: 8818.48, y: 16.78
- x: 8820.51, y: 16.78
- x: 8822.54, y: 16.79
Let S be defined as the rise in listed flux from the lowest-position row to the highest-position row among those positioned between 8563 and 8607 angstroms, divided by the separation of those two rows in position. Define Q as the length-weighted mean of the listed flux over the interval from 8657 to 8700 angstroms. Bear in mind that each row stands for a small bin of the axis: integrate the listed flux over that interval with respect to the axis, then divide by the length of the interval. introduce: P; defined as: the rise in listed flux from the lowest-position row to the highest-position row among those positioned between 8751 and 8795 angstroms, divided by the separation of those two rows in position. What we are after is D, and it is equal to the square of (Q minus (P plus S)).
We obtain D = 259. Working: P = 0.008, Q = 16.1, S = 0.005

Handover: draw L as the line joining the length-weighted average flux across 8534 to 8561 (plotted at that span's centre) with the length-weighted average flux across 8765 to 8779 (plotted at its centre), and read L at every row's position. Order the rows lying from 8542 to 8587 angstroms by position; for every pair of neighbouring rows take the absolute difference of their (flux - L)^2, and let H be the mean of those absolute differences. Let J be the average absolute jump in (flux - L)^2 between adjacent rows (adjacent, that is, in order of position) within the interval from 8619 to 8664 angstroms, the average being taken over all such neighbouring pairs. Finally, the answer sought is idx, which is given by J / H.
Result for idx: 1.1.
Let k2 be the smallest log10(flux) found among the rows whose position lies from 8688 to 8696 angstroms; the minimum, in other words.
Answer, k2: 1.21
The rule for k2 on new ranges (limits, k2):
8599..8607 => 1.22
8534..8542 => 1.16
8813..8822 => 1.22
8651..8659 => 1.20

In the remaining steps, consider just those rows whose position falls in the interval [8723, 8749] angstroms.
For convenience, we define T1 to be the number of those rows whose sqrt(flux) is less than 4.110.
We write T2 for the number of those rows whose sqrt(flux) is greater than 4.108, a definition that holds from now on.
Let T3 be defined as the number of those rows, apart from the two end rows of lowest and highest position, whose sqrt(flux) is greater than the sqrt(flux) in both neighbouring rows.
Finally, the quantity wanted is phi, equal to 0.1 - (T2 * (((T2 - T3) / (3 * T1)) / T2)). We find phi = -0.14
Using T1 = 11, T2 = 8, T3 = 0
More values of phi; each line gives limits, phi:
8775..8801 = -3.90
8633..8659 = -0.43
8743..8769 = -0.19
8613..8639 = -0.29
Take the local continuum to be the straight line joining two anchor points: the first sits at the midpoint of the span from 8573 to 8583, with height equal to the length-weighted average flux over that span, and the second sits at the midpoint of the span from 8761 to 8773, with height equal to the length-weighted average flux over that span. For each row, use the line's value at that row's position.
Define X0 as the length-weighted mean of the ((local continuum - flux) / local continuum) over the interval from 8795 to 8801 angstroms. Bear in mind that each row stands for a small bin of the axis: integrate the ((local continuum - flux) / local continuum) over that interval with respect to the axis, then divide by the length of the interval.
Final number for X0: 0.020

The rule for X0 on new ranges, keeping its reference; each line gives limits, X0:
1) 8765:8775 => -0.004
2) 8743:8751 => 0.014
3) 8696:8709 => 0.015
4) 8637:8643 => -0.019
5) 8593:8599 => -0.009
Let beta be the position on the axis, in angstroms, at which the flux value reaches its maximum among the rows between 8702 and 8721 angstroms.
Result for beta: 8719.54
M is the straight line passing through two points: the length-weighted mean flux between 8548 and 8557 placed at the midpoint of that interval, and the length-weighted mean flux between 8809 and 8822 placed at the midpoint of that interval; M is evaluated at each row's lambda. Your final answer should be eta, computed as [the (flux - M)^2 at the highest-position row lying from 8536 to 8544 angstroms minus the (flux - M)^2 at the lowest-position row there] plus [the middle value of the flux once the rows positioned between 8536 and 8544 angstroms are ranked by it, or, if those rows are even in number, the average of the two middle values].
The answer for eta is 15.8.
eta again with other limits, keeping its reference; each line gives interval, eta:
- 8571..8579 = 16.5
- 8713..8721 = 16.8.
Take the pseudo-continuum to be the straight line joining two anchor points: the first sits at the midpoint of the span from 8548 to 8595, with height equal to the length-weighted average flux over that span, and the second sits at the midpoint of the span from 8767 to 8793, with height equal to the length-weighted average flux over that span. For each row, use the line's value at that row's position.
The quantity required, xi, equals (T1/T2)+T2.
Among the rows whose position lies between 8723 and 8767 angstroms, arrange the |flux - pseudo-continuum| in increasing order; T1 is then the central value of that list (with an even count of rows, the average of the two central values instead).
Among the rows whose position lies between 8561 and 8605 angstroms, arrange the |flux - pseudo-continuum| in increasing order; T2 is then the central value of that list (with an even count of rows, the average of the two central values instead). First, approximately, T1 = 0.212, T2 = 0.14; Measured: 1.62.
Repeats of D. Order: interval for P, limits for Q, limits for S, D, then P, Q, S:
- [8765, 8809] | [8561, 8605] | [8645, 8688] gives 276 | -0.017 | 16.6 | -0.017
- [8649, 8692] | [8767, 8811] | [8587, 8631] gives 290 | -0.013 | 17.0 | 0.009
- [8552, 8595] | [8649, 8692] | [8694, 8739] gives 258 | 0.021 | 16.1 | 0.010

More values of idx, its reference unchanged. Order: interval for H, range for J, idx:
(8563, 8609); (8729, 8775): 0.3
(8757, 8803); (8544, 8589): 2.3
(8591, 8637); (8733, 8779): 0.2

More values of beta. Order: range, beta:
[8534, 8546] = 8534.80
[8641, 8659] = 8641.59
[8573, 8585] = 8584.08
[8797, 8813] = 8798.20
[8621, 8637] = 8633.63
